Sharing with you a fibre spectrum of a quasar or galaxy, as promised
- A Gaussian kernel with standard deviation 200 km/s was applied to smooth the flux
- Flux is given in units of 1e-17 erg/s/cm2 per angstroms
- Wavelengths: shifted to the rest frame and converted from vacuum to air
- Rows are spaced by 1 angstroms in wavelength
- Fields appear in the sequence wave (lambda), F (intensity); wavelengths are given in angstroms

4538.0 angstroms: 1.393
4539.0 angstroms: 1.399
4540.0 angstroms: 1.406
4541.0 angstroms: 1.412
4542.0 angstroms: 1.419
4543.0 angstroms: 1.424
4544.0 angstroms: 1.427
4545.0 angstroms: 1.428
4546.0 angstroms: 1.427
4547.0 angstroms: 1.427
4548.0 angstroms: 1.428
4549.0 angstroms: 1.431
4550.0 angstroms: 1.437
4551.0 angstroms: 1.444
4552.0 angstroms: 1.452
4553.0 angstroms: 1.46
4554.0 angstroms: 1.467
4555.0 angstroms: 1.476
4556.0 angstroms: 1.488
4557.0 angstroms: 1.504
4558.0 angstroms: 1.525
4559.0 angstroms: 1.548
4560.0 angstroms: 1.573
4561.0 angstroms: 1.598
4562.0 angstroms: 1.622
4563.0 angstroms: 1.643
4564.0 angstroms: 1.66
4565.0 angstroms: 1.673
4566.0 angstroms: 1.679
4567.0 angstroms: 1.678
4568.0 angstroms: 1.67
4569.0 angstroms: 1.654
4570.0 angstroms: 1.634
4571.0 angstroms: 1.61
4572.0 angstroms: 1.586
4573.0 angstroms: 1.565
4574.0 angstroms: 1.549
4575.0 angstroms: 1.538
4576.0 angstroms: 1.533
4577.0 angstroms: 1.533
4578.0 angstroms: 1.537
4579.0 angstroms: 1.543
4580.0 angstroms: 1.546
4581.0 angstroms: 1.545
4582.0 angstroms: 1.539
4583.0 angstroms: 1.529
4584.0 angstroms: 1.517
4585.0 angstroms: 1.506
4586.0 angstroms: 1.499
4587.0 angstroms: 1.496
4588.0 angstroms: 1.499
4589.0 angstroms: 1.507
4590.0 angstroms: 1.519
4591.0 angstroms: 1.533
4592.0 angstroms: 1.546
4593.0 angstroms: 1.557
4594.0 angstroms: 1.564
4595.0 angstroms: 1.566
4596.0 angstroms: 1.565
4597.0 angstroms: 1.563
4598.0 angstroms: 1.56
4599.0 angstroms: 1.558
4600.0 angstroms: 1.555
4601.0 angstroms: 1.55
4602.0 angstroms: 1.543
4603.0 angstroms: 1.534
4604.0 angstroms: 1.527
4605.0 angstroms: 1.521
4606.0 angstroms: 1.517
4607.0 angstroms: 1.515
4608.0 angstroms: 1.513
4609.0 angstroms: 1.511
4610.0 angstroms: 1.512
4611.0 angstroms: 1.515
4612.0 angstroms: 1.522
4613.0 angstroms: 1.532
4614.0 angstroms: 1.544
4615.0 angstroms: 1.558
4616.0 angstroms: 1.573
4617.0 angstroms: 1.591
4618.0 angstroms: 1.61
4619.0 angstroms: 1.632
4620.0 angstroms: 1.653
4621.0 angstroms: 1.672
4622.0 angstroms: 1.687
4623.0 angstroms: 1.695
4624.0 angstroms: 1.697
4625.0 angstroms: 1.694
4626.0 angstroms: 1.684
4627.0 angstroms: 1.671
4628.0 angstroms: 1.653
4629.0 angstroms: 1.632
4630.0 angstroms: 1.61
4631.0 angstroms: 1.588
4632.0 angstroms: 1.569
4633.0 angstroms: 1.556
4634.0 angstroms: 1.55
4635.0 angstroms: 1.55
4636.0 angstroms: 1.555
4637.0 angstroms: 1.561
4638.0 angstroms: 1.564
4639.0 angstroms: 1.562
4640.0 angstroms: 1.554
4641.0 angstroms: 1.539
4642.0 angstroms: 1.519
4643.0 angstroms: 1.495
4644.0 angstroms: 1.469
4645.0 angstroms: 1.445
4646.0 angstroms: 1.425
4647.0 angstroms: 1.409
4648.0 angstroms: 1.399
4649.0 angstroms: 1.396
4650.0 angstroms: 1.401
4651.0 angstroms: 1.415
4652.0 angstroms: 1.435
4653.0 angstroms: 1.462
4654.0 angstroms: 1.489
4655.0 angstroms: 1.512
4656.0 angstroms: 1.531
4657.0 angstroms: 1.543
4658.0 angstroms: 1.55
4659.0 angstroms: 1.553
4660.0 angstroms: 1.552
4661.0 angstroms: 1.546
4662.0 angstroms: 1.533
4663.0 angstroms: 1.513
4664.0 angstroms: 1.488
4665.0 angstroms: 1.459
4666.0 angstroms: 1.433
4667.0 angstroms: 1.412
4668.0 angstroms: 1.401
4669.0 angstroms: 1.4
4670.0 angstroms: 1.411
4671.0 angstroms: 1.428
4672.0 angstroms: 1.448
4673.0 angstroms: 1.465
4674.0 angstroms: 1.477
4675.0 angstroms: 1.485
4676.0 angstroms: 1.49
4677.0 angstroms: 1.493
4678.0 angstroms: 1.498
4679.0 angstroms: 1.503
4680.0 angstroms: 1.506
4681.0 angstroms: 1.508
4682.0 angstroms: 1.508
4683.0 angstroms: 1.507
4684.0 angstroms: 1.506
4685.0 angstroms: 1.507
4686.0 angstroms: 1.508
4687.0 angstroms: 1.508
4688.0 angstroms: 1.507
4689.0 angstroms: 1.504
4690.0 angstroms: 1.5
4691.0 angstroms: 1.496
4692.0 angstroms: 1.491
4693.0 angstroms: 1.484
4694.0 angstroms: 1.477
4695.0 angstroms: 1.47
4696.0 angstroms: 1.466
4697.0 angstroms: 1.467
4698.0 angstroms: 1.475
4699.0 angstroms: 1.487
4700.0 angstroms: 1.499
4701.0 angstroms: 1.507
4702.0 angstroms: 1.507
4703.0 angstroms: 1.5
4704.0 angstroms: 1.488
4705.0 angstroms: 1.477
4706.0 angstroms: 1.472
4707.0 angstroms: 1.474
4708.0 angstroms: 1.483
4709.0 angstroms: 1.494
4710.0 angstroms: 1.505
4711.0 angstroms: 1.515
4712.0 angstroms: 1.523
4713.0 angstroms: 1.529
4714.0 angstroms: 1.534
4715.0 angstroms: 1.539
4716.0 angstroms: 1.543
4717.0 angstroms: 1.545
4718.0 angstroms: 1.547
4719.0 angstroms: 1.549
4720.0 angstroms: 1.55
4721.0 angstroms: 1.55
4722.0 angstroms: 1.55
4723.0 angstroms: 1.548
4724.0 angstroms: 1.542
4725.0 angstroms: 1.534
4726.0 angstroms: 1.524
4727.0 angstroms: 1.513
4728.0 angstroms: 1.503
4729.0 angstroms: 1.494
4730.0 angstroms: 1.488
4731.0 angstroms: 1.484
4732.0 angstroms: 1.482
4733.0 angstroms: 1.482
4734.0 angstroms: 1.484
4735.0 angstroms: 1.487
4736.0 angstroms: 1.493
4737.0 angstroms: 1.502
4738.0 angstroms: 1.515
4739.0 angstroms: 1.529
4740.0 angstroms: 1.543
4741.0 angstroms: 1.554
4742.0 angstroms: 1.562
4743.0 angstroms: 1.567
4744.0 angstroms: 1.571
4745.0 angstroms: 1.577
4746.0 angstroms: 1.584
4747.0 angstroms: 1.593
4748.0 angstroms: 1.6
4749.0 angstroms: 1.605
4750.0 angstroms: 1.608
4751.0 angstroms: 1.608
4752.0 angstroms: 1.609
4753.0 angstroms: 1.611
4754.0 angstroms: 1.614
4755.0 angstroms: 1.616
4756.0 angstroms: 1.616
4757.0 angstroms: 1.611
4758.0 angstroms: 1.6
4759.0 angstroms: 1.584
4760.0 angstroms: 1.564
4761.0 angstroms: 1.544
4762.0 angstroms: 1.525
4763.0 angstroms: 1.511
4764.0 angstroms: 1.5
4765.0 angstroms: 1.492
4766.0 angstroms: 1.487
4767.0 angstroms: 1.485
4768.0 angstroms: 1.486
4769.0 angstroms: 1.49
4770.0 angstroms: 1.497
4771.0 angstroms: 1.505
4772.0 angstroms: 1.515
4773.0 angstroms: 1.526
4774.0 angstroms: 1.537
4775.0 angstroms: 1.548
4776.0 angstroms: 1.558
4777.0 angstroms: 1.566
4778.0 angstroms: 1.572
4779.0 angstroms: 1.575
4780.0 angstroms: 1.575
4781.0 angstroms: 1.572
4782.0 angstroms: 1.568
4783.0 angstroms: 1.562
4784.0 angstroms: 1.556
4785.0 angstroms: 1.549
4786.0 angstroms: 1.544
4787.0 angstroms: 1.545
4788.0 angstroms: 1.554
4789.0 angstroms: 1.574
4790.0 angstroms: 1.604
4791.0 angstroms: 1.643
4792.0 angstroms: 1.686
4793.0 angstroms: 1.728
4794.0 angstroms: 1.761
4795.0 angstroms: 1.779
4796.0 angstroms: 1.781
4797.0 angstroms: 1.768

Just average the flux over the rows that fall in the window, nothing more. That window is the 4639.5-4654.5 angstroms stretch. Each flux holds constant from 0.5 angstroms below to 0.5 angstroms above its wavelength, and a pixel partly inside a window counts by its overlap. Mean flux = 1.46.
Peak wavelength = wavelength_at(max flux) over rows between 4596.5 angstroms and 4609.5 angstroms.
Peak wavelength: 4597.0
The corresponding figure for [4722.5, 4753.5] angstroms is 4753.0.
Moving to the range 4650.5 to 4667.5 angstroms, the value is 4659.0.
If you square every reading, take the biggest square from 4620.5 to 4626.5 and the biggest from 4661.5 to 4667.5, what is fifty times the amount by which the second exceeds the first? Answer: -26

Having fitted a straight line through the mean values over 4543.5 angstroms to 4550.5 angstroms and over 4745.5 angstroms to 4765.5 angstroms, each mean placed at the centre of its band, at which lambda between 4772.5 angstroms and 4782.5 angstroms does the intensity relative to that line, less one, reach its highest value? 4779.0 angstroms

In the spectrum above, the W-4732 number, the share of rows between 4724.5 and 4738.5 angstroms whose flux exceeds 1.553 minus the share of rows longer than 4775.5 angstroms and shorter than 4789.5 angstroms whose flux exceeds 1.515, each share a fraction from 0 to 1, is -1.0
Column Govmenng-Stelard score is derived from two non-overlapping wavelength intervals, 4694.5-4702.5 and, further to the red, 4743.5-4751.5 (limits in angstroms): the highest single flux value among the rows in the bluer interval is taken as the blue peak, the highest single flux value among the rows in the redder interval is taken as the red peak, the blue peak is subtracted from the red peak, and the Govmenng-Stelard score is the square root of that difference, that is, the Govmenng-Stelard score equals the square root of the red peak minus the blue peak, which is 0.318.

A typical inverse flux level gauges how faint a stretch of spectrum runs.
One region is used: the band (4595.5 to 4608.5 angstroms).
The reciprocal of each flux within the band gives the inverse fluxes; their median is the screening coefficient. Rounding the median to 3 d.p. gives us 0.648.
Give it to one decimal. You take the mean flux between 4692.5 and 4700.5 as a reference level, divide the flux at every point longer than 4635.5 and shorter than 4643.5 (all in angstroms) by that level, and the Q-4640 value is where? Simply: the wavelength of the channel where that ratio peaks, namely 4638.0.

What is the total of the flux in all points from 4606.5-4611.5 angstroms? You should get 7.57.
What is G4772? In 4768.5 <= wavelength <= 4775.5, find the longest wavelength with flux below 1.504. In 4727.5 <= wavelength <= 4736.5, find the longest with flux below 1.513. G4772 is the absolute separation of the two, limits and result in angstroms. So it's 34 angstroms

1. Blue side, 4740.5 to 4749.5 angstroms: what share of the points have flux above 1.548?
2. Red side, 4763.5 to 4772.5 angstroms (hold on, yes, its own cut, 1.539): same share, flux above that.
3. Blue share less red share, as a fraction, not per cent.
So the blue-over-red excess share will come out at 1.0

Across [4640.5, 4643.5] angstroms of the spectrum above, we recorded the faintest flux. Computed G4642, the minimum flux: 1.495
